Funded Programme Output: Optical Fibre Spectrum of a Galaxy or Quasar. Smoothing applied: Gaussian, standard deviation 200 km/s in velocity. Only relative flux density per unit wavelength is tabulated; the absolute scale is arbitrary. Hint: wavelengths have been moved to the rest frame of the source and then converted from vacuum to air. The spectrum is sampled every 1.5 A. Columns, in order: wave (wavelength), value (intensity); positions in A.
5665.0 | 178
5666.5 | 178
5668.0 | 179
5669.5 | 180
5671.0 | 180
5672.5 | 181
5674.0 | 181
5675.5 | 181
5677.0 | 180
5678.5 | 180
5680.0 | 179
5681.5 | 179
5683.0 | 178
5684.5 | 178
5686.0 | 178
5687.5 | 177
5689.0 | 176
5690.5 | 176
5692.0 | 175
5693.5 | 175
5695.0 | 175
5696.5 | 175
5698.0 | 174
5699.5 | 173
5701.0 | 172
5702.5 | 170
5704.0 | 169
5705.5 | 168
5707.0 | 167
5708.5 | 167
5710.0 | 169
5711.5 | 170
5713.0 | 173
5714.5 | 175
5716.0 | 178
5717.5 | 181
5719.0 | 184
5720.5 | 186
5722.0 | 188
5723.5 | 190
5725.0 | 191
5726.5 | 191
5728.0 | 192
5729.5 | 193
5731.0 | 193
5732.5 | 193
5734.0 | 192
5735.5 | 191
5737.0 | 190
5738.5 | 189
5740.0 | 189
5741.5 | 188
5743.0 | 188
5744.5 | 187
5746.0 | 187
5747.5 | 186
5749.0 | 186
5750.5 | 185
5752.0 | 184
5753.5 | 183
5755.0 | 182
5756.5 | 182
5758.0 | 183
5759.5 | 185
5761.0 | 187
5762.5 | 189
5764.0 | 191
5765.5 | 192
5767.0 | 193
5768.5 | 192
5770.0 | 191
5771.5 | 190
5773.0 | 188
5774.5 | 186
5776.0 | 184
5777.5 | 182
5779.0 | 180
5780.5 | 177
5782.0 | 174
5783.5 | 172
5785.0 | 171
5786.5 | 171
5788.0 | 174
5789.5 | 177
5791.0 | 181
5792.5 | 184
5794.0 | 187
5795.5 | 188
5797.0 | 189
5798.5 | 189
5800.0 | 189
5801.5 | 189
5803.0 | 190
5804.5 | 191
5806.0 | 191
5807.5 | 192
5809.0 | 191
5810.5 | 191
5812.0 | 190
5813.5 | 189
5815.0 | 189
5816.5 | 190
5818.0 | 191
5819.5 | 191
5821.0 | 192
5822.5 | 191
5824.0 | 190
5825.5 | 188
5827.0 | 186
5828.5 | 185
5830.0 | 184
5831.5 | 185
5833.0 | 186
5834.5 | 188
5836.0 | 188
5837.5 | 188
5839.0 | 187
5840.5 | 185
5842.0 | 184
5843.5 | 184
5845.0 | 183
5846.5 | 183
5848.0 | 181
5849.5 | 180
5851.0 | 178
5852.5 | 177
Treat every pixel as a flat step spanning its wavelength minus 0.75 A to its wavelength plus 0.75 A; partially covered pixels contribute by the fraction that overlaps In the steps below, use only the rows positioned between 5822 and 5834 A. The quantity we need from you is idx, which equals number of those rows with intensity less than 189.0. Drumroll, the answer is 6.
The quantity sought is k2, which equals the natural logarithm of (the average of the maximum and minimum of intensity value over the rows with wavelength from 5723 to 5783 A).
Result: 5.21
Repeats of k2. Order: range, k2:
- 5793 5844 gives 5.24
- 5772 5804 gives 5.20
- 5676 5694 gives 5.18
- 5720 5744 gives 5.24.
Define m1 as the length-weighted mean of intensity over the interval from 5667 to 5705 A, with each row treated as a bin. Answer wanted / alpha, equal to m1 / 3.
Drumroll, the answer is 58.9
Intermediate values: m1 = 177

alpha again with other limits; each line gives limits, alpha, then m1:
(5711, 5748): 62.2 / 187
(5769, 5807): 61.2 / 184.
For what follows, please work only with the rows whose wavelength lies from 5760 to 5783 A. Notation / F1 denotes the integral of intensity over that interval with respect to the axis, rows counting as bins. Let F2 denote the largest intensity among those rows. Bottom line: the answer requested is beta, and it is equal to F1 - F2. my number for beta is 4090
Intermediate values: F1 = 4283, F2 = 193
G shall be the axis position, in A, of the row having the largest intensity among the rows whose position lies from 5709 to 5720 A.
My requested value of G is 5719.0 A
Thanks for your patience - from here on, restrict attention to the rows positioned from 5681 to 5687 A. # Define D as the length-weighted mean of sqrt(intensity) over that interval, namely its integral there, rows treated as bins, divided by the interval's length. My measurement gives 13.3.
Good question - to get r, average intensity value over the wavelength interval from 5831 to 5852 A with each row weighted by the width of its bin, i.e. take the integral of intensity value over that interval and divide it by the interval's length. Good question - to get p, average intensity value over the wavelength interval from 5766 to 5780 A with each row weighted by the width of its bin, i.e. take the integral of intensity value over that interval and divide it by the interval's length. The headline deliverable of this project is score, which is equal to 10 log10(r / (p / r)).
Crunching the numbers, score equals 22.6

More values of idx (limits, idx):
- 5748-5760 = 8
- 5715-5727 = 5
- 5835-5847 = 8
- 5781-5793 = 8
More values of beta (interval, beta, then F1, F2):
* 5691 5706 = 2416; 2591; 175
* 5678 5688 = 1604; 1784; 180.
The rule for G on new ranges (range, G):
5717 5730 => 5729.5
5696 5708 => 5696.5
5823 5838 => 5824.0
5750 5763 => 5762.5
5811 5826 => 5821.0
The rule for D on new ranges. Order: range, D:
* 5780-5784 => 13.2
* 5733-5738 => 13.8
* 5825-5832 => 13.6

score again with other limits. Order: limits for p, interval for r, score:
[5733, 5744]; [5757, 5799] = 22.5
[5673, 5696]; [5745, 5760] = 22.8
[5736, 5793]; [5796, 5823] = 22.9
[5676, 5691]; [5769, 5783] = 22.8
